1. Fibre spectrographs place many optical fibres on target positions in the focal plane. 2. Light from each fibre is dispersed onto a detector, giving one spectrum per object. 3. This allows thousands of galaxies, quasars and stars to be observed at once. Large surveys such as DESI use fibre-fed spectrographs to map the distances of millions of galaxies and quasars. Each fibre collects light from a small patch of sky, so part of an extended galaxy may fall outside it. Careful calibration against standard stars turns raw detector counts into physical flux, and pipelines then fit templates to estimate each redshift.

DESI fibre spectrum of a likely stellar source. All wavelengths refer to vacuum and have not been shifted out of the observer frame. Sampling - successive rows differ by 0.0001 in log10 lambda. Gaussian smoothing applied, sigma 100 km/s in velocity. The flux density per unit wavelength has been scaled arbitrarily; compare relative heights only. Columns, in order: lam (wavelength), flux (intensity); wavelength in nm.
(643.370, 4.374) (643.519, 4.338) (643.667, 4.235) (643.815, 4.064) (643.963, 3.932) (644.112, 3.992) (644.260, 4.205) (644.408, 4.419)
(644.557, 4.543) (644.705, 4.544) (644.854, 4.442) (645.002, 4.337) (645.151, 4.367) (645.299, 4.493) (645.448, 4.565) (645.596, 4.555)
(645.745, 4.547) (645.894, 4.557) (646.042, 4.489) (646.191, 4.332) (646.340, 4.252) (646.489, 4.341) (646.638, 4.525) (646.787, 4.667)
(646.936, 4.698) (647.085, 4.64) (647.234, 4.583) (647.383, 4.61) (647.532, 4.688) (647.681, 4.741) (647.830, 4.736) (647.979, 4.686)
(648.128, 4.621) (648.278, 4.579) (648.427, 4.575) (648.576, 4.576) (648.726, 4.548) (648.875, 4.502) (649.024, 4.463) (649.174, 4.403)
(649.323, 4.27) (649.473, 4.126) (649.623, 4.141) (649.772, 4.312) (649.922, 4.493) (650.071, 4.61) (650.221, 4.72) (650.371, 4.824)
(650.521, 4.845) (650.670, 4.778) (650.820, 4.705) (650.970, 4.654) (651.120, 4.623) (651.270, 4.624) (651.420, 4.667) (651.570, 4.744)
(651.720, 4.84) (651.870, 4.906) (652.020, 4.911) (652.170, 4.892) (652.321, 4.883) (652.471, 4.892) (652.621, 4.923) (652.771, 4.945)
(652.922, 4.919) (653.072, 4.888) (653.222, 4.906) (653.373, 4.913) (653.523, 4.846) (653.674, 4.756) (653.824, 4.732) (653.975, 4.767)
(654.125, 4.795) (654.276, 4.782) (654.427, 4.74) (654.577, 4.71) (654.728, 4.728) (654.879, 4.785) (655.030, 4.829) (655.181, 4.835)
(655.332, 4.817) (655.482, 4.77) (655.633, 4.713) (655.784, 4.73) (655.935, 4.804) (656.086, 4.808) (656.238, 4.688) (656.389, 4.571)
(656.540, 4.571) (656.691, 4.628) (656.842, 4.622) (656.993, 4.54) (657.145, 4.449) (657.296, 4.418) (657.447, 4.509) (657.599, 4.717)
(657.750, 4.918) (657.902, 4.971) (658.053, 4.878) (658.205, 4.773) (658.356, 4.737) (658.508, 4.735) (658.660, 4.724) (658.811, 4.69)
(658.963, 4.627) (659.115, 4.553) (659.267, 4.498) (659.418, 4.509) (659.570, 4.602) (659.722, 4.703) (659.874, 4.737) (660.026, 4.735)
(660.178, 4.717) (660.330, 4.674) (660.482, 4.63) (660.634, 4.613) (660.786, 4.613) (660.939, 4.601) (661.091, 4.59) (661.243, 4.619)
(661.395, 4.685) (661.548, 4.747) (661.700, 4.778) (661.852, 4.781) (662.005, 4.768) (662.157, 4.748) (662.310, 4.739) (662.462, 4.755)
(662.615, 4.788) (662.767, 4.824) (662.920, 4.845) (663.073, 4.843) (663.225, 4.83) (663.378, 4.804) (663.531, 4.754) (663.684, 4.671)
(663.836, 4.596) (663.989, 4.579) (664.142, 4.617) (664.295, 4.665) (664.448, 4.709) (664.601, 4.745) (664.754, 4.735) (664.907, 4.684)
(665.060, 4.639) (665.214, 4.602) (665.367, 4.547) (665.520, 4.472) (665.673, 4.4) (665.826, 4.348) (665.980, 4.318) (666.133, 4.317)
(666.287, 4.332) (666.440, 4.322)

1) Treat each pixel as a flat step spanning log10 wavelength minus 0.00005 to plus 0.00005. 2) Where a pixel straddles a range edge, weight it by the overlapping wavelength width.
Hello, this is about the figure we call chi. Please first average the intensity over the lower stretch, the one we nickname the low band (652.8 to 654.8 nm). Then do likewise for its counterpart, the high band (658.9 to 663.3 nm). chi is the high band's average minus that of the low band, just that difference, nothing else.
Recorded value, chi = -0.11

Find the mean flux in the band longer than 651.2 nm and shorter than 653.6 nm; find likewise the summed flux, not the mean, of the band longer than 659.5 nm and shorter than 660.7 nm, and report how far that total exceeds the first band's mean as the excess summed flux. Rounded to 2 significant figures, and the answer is 33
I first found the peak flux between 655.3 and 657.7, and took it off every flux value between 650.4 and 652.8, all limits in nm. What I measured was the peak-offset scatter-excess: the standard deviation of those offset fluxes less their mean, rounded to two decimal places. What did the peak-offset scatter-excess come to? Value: 0.13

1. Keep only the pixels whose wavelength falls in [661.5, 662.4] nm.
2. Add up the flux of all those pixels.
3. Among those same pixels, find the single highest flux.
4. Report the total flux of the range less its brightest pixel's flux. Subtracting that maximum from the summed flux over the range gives 23.8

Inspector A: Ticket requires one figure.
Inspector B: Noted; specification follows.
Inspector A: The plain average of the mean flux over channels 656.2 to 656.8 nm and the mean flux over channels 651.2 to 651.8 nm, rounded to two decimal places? 4.67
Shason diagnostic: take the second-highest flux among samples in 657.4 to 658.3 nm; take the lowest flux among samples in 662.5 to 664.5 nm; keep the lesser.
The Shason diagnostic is 4.58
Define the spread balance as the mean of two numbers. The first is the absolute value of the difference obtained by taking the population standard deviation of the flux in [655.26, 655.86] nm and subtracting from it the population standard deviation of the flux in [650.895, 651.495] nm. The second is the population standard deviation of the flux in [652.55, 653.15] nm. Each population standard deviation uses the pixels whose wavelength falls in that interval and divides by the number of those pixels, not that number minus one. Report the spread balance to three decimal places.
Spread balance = 0.021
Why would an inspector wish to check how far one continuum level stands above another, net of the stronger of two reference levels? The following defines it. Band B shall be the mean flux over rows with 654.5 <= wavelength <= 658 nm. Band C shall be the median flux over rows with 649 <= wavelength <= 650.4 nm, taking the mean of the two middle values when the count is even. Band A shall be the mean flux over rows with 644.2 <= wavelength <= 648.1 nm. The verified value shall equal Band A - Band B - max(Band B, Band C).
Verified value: -4.88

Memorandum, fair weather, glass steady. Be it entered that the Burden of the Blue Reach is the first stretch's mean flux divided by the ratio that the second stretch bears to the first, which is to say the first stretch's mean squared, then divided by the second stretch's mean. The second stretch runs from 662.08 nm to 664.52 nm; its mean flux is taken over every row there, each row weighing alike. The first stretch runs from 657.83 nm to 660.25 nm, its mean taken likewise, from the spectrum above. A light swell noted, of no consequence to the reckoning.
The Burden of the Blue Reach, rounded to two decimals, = 4.66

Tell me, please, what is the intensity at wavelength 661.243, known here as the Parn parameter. 4.619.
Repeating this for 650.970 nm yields 4.654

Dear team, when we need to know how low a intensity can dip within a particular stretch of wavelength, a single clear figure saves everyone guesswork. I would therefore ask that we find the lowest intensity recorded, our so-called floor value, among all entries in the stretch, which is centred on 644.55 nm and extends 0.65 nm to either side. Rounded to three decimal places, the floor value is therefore 3.932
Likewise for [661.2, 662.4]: 4.619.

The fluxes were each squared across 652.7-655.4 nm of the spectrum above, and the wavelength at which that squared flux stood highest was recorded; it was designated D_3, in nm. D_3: 652.771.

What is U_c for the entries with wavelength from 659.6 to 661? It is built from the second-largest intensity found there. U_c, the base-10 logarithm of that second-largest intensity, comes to 0.675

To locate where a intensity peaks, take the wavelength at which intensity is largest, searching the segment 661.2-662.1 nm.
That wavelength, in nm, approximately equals 661.852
